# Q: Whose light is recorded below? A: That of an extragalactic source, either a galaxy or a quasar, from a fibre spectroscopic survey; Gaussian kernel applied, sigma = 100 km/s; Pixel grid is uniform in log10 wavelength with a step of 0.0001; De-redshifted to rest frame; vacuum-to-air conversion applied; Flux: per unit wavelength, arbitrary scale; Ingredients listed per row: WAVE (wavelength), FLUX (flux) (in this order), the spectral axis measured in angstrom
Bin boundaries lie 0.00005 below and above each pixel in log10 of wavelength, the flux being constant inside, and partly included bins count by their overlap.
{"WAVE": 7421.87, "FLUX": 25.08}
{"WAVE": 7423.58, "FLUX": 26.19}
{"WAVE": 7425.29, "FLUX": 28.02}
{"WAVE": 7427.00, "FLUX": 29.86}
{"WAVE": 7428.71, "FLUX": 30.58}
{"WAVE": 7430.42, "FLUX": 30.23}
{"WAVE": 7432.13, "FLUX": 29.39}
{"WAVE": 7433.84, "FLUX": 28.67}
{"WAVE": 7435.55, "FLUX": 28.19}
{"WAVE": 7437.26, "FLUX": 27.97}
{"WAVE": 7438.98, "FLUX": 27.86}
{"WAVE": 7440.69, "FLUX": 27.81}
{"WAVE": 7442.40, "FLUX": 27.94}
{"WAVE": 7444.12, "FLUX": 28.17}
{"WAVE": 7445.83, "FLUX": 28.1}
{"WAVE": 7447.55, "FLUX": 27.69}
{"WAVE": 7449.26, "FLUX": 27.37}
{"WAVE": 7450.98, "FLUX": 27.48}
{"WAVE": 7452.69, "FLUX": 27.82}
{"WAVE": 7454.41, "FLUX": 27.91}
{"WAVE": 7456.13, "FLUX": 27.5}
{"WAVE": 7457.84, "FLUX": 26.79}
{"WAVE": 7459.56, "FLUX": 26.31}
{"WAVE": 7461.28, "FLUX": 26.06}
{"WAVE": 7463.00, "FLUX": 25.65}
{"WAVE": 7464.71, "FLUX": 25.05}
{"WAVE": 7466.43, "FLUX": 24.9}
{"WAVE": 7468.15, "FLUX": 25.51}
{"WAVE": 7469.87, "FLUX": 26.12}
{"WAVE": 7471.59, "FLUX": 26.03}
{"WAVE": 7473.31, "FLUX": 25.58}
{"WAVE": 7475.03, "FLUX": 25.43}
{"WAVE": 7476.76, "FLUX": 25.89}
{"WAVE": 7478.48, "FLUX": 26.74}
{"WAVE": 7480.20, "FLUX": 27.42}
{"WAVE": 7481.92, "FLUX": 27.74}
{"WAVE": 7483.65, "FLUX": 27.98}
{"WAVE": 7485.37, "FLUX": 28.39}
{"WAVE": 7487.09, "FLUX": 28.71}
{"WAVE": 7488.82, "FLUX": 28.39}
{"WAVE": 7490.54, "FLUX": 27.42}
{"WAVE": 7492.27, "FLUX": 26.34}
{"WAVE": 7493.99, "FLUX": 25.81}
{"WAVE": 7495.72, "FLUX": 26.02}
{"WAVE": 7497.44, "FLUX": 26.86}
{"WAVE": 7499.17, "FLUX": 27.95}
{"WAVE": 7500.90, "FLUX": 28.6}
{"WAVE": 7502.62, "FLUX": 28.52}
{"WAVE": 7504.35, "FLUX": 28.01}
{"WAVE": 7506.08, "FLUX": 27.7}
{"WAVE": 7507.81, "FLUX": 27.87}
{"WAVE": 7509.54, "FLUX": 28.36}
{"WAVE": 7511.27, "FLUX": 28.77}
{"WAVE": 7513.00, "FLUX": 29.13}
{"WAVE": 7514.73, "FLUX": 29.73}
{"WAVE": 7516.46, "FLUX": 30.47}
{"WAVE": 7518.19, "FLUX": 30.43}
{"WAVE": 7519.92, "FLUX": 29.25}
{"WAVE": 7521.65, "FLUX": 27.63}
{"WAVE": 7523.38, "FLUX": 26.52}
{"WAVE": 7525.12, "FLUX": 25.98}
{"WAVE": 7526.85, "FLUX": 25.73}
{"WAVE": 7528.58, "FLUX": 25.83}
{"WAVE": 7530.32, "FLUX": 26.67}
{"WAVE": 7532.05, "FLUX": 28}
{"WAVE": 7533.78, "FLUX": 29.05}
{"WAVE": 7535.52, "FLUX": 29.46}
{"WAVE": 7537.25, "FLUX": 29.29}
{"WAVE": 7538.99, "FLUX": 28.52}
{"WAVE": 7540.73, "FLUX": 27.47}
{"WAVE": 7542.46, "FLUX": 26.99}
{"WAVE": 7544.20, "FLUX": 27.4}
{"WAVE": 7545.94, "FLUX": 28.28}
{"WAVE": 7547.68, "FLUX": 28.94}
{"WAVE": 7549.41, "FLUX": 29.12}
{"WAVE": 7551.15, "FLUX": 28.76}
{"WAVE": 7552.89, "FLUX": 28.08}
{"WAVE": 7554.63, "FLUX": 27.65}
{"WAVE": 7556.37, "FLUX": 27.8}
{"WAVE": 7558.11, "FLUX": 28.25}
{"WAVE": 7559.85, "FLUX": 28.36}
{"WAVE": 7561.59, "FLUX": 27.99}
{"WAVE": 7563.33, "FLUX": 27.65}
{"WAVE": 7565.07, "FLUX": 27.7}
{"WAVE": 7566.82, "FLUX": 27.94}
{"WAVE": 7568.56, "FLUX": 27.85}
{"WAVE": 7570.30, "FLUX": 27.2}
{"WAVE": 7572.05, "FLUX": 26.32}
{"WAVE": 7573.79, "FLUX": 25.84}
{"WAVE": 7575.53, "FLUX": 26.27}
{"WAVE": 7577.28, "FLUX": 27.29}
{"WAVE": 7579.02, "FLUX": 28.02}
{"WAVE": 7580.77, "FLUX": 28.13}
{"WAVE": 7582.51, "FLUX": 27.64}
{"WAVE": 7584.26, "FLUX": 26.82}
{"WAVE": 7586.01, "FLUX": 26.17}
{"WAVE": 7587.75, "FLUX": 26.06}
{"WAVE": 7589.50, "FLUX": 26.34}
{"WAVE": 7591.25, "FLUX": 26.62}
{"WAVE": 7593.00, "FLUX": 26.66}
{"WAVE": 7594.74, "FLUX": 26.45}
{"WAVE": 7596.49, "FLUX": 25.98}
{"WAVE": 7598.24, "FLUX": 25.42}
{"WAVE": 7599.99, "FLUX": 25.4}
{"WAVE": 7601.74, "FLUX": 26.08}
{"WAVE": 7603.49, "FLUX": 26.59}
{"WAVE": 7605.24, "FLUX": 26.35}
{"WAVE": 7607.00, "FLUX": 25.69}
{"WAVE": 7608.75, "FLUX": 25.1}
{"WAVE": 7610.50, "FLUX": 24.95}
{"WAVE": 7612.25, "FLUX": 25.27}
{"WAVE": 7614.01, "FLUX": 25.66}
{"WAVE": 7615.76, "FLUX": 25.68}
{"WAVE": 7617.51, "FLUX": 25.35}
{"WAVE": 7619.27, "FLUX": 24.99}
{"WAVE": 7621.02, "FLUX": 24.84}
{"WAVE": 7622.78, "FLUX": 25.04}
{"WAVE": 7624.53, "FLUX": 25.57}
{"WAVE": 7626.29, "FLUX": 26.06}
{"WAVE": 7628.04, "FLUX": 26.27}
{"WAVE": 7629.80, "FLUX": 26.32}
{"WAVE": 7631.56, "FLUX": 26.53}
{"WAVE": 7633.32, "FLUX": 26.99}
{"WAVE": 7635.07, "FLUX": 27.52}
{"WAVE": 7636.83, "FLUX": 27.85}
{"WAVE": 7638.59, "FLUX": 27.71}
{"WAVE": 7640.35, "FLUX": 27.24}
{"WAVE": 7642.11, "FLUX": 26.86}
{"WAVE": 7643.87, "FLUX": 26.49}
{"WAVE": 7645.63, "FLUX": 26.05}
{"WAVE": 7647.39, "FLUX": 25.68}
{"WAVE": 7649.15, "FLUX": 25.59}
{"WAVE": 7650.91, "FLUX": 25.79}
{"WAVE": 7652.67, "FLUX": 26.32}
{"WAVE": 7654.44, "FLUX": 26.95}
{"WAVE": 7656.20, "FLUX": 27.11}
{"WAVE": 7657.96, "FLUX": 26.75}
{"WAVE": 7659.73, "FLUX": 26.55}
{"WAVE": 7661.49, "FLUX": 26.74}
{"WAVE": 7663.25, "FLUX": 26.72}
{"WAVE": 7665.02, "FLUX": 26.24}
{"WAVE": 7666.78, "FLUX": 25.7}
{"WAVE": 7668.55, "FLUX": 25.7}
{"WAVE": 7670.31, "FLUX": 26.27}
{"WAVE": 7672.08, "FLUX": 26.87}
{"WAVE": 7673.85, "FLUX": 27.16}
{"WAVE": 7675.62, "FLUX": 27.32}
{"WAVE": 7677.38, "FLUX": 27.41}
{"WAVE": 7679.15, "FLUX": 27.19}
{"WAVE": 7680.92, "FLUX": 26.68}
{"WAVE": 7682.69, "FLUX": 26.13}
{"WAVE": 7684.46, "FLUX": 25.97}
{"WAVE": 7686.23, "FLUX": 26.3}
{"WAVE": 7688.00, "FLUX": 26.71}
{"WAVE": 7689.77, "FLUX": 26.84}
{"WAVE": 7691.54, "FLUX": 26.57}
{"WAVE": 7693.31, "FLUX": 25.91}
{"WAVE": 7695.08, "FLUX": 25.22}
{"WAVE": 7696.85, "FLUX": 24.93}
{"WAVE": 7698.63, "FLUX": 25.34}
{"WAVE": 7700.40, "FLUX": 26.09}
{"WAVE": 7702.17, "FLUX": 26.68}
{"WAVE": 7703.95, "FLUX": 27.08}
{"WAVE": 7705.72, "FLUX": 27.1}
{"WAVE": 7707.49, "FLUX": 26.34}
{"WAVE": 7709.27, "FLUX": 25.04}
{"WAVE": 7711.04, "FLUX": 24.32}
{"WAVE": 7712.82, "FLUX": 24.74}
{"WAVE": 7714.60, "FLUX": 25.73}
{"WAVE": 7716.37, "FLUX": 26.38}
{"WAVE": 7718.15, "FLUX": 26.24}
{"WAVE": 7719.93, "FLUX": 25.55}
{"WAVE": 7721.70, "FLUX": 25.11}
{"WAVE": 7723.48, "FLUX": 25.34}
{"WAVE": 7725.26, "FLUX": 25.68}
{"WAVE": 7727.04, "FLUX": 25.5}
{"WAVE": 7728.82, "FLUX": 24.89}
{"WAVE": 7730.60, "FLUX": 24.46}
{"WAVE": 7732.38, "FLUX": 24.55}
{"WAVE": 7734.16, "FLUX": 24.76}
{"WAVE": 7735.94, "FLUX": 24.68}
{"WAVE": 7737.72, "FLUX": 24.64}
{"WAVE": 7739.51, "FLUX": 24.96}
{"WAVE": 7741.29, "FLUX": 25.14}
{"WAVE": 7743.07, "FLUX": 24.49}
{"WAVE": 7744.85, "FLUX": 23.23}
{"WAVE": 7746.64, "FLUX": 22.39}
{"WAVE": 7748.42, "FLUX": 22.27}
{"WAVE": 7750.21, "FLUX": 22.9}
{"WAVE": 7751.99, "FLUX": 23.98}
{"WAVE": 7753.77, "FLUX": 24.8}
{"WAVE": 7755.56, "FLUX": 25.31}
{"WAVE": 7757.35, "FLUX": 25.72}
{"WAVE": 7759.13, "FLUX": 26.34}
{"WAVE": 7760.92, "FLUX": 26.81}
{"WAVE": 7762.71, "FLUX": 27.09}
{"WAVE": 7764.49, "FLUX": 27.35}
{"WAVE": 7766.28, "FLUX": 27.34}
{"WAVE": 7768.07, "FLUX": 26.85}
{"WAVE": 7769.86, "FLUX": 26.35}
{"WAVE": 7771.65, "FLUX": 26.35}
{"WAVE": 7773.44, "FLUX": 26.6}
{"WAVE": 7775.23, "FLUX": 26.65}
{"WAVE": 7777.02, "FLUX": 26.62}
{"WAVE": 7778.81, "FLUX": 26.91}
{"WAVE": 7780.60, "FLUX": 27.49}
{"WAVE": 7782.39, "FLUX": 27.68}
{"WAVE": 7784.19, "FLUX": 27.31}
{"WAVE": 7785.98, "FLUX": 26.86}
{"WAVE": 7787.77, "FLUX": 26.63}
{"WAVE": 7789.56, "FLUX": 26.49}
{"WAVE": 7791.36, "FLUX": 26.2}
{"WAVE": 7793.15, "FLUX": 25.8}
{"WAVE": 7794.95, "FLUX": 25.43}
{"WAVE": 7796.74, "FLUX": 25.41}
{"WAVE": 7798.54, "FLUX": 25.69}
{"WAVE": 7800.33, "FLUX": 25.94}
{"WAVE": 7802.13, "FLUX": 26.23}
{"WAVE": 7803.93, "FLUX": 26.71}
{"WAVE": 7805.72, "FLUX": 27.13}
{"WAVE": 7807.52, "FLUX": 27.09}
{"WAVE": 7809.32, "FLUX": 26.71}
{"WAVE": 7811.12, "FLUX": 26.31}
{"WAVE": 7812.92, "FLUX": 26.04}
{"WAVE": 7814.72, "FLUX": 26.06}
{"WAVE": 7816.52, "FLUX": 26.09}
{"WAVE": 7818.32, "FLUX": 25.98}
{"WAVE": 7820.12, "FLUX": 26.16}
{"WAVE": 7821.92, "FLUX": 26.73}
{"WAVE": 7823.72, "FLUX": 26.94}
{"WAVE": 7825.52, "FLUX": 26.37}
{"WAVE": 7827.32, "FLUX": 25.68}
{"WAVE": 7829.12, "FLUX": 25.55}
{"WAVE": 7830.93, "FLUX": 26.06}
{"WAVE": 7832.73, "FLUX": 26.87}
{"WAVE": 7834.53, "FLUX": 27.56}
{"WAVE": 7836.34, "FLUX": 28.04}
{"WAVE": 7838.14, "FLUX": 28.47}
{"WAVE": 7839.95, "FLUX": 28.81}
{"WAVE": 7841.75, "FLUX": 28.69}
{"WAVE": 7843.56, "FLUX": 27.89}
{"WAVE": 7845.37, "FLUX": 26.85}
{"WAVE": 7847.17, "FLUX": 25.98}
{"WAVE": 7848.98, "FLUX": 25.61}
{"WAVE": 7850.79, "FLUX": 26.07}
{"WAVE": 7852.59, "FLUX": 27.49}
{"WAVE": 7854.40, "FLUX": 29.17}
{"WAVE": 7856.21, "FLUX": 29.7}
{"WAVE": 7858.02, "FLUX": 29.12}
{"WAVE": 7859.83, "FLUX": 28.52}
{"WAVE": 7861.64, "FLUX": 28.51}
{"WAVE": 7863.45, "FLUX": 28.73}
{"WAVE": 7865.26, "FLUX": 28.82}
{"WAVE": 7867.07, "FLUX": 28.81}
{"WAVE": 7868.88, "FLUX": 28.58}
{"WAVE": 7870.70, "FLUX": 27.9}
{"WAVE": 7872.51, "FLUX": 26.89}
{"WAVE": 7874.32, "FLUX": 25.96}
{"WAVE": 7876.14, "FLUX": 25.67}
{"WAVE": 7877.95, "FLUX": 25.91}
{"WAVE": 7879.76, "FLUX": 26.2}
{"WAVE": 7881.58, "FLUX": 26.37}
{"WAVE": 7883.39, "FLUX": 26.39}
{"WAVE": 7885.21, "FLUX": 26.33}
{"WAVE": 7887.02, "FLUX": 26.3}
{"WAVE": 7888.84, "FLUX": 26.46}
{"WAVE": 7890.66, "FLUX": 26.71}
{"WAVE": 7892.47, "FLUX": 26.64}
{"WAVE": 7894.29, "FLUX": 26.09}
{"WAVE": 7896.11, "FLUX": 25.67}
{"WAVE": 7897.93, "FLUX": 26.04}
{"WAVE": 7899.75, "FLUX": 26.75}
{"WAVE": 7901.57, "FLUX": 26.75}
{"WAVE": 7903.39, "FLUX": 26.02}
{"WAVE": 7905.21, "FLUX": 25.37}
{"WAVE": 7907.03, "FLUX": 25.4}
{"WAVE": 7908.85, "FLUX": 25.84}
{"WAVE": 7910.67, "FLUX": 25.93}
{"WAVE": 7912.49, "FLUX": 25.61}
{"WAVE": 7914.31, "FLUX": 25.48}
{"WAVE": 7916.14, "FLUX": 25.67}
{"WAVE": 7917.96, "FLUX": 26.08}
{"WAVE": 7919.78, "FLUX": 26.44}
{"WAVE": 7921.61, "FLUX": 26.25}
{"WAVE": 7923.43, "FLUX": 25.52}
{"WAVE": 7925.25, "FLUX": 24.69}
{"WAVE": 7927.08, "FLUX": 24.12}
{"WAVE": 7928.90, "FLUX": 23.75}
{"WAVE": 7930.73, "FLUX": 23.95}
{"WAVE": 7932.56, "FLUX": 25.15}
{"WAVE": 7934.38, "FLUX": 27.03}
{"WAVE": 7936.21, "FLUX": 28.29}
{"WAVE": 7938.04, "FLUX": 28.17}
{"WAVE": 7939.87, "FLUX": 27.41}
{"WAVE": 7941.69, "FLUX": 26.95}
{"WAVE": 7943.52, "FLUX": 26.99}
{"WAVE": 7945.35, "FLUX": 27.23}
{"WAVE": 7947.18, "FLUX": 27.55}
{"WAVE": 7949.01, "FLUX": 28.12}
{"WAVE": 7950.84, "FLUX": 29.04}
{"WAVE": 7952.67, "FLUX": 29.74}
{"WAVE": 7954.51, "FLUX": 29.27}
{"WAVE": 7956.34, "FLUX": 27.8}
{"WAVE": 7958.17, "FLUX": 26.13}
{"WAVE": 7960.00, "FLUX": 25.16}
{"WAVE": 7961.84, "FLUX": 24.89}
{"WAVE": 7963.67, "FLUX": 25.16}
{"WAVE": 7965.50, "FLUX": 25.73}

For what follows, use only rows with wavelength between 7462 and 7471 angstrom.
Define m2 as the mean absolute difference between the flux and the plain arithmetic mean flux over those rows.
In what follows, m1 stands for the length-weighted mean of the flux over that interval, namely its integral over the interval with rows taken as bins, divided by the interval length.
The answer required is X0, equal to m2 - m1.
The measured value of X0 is -25.1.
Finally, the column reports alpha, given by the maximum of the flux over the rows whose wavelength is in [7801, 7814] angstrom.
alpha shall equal 27.13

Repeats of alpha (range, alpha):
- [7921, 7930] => 26.25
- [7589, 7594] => 26.66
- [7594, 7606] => 26.59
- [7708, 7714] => 25.04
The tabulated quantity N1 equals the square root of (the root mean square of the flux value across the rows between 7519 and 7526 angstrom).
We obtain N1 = 5.23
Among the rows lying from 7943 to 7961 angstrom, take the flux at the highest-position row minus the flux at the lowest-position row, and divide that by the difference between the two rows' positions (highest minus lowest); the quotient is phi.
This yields -0.11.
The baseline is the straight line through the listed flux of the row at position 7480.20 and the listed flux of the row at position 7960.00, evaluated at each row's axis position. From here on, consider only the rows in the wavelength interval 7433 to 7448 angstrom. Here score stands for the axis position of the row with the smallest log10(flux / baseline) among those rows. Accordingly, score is 7447.55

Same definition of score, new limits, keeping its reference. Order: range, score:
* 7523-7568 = 7526.85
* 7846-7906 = 7848.98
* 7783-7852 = 7796.74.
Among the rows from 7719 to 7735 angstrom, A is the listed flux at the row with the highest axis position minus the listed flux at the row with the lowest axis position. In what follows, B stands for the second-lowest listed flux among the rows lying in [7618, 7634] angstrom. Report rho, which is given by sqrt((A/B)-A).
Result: 0.87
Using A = -0.8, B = 24.99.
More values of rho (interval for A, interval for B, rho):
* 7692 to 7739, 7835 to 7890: 1.10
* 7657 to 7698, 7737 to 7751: 1.32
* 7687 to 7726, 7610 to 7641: 0.99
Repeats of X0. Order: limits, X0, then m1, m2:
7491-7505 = -26.3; 27.26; 1.01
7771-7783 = -26.5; 26.90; 0.39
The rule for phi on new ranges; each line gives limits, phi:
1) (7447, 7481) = -0.01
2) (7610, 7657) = 0.05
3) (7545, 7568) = -0.02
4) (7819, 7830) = -0.07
